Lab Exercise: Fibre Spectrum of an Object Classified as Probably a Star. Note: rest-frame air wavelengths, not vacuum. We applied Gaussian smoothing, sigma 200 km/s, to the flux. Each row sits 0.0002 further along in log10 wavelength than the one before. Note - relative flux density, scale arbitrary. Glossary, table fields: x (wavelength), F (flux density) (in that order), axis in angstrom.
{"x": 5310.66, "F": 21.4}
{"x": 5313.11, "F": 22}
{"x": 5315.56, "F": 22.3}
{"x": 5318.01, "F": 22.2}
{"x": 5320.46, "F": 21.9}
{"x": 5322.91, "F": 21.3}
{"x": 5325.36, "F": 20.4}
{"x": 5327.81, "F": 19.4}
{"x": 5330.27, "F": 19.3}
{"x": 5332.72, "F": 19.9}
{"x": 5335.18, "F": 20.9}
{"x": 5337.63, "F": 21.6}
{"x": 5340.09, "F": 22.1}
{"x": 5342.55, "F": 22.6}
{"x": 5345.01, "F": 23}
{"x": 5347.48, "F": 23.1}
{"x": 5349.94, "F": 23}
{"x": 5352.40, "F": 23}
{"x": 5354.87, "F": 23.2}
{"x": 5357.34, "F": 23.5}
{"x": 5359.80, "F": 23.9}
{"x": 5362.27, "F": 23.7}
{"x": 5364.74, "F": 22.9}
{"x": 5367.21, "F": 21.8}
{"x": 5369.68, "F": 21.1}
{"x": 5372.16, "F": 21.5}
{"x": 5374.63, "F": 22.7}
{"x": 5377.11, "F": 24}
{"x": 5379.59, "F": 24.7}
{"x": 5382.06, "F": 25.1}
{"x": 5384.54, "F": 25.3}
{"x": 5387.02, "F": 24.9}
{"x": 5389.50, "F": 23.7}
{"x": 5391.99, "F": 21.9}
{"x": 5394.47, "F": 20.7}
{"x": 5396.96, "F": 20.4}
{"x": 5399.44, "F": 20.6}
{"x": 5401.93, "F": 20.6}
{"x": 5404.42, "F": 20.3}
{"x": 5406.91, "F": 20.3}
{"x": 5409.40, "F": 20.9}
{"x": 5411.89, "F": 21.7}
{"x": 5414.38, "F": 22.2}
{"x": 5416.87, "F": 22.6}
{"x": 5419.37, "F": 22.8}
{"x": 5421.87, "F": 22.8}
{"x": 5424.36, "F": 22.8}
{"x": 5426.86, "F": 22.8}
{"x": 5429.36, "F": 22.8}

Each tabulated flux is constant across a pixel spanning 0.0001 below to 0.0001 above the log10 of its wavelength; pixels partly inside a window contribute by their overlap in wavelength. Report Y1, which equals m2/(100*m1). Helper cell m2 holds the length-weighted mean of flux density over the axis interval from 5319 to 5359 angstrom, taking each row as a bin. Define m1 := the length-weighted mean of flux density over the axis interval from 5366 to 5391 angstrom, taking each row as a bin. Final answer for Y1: 0.0093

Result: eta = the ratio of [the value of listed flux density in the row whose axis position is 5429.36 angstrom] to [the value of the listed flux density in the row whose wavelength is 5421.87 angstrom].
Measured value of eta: 1.00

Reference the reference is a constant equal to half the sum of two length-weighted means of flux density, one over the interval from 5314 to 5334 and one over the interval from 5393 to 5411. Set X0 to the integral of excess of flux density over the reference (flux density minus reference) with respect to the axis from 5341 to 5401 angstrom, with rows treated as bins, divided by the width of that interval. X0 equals 2.19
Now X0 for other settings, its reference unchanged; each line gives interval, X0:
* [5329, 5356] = 1.25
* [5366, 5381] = 1.95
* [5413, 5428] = 1.94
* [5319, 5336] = -0.26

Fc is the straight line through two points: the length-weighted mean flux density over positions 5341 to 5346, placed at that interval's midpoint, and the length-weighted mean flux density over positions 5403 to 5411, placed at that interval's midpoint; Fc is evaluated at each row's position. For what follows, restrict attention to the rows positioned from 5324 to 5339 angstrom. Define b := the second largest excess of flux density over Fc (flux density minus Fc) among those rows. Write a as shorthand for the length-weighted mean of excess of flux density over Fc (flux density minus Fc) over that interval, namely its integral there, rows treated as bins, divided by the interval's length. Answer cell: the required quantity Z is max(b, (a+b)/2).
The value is -2.1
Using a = -2.9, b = -2.1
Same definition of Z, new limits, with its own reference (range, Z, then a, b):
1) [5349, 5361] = 1.2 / 1.0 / 1.2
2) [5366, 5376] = -0.1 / 0.0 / -0.1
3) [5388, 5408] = 0.8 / 0.3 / 0.8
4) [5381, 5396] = 3.7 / 2.3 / 3.7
